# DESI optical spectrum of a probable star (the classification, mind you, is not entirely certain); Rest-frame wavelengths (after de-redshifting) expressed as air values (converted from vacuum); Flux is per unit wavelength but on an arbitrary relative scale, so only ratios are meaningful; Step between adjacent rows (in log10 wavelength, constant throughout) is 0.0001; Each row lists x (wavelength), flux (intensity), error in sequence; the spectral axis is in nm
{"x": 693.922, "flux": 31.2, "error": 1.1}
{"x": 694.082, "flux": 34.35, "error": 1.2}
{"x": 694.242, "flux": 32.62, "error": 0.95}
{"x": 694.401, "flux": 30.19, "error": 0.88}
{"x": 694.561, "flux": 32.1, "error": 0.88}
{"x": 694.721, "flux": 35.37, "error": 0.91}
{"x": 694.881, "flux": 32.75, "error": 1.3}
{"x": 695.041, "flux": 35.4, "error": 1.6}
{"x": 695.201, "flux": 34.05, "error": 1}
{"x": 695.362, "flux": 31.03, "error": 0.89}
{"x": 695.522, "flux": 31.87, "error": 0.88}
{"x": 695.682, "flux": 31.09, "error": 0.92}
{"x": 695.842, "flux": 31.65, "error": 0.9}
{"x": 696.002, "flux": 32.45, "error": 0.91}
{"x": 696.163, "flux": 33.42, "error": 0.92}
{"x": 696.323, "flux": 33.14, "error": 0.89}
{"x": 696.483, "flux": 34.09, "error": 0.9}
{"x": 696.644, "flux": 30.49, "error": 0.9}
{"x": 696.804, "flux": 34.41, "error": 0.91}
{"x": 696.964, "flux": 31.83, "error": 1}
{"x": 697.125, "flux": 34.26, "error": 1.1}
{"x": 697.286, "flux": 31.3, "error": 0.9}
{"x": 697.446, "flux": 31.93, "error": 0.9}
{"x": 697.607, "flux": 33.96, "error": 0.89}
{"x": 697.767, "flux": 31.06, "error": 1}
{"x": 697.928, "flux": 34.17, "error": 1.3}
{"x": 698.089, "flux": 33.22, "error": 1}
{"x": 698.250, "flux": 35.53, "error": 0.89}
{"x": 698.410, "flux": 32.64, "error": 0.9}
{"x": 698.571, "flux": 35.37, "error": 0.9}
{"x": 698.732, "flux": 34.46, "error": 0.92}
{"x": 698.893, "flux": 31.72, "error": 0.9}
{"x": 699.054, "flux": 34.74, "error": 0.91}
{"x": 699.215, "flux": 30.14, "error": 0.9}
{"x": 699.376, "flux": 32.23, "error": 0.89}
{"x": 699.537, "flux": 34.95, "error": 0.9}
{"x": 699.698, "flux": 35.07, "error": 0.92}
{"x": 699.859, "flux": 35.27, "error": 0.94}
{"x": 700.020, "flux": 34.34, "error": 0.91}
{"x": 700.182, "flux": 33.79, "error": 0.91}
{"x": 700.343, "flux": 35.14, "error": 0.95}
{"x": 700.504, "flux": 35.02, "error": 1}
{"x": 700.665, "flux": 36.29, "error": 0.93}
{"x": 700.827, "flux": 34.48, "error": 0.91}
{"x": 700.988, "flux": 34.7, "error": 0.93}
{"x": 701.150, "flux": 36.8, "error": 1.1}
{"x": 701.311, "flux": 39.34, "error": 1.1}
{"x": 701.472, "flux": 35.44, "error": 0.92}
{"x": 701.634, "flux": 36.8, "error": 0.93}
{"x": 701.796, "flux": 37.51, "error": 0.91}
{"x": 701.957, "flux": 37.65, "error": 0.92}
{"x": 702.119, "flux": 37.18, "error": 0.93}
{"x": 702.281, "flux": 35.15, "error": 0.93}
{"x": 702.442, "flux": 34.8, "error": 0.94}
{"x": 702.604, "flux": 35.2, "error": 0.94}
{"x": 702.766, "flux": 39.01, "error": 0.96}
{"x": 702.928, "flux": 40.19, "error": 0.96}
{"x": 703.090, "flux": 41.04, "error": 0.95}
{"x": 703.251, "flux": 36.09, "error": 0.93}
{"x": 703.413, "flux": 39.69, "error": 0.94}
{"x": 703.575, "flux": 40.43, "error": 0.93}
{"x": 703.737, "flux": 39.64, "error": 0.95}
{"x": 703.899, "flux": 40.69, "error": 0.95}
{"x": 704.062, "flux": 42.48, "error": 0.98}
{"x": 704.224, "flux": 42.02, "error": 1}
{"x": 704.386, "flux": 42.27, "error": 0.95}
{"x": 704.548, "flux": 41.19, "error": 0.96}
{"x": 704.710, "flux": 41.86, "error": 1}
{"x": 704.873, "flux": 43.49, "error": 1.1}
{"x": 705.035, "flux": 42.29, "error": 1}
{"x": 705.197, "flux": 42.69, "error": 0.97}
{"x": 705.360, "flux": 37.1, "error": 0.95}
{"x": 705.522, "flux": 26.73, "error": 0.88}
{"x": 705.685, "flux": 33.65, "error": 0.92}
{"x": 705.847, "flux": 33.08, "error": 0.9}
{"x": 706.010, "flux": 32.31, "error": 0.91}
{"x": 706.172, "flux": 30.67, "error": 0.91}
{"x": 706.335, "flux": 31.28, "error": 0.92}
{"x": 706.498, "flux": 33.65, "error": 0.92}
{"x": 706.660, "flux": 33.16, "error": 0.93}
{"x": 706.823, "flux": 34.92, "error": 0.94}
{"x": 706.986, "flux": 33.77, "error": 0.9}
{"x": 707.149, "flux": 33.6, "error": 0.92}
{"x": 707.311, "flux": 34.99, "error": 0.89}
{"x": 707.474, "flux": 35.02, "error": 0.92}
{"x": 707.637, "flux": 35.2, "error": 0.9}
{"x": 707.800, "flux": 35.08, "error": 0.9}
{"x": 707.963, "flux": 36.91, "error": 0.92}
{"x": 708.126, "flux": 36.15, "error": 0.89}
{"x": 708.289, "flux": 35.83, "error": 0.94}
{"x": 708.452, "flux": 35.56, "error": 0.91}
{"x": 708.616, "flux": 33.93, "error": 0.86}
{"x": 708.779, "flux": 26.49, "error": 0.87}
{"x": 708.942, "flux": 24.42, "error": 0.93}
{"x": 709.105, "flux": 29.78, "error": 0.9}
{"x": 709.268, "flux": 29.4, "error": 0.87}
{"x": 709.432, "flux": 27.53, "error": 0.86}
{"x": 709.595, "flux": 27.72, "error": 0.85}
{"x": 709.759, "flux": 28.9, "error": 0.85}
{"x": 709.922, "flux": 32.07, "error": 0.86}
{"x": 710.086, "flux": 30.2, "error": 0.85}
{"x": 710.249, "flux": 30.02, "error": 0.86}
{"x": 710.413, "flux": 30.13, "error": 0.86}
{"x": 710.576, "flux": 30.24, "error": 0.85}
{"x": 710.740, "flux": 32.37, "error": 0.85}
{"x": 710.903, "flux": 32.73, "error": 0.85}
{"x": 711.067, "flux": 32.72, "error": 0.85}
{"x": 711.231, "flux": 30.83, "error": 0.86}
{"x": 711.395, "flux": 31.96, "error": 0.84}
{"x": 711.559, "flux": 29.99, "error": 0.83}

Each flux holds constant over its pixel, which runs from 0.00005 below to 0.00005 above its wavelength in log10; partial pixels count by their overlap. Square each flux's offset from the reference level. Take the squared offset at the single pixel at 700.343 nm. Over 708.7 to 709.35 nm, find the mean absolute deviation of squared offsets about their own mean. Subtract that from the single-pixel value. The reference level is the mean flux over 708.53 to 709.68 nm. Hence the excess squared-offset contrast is 39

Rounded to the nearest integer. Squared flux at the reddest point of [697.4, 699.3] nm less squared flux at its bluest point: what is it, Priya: -111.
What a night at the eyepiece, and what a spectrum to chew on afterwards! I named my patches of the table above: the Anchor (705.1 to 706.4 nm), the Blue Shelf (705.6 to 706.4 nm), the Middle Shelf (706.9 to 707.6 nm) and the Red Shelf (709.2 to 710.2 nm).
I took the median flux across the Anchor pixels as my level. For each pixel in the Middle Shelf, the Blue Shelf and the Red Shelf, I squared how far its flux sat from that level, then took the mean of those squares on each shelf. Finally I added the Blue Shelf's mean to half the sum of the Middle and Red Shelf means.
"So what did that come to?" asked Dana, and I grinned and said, 10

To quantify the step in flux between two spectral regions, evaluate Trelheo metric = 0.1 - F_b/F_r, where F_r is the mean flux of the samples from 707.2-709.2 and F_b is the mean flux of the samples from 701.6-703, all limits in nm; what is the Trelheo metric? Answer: -1.01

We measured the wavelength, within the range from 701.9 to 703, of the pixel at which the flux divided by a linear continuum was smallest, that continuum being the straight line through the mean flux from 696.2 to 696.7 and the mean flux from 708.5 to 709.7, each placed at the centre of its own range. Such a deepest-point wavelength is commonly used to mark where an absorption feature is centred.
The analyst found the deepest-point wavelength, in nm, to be 702.442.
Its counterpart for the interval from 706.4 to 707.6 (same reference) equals 706.660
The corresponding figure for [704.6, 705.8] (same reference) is 705.522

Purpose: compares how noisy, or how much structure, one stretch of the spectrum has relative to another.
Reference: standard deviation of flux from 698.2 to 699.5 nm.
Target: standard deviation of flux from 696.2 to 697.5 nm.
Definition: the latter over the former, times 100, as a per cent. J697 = 77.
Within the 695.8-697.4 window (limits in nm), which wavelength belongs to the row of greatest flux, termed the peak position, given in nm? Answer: 696.804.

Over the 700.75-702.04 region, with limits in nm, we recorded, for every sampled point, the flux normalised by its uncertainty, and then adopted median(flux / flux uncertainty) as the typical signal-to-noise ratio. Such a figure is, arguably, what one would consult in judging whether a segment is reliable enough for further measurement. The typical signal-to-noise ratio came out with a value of 38.2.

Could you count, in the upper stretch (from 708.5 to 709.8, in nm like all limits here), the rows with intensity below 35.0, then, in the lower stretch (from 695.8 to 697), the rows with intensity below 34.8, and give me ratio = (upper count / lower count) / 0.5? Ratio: 2.0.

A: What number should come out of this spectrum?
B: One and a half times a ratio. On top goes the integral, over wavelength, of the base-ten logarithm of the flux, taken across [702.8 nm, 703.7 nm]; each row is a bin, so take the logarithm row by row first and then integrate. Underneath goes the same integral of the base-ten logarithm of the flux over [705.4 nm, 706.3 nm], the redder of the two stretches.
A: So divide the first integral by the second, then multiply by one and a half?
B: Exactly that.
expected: 1.60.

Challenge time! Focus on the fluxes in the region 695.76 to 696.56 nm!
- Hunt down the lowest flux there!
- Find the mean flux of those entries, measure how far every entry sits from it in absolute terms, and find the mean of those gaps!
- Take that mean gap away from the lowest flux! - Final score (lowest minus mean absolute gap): 30.9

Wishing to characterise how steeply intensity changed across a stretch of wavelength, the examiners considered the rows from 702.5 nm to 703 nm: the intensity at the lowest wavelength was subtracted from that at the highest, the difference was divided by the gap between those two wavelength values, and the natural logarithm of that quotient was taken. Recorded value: 2.7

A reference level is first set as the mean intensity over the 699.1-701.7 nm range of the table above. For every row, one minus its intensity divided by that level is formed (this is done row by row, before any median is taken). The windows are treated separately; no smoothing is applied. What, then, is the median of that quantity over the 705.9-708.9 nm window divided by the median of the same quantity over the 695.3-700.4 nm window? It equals 0.3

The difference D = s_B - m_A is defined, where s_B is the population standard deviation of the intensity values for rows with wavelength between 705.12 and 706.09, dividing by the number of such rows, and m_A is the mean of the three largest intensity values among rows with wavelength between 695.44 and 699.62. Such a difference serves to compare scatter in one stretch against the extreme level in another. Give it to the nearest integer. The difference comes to -30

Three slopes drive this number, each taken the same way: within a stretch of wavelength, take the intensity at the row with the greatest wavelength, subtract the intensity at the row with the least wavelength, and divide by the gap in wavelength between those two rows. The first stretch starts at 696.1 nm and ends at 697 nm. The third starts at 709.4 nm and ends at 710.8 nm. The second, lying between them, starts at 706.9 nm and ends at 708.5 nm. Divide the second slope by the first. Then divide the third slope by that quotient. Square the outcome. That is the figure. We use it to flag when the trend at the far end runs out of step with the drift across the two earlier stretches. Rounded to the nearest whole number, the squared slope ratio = 36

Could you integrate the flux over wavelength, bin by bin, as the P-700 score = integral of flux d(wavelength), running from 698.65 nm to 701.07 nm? 82.6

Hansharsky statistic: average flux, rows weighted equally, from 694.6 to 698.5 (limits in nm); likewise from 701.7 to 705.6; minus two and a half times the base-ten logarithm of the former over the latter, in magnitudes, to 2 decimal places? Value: 0.18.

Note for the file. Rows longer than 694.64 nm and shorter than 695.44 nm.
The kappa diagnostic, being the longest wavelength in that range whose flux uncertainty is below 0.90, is 695.362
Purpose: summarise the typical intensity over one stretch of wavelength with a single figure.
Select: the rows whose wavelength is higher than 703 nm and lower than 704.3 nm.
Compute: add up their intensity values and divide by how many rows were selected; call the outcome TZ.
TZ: 40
